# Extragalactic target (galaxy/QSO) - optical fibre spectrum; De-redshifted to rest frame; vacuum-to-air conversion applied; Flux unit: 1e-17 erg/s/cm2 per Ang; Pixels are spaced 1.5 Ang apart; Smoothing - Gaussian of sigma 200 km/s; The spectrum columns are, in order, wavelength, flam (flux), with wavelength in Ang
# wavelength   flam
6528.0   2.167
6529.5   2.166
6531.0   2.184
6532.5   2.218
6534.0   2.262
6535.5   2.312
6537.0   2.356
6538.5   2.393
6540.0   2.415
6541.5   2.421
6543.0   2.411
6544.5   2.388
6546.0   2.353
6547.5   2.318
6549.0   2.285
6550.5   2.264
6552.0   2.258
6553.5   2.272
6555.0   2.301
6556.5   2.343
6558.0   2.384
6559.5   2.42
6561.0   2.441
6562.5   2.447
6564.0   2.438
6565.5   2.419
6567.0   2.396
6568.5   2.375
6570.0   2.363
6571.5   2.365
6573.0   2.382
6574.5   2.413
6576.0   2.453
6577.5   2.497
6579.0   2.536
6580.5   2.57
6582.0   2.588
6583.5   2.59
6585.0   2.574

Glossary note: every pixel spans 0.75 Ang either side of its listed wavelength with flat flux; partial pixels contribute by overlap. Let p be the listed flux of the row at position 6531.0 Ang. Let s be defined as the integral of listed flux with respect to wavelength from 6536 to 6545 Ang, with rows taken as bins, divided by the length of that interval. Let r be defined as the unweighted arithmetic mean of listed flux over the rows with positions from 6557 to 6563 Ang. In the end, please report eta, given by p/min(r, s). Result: 0.91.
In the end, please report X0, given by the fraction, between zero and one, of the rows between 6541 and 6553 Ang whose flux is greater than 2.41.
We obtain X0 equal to 0.25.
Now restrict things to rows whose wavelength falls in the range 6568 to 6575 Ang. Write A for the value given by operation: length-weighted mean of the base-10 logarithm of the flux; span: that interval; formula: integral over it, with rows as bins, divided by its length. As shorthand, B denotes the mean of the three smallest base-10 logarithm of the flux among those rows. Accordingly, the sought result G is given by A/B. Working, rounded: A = 0.376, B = 0.374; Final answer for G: 1.01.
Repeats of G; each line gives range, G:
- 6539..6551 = 1.04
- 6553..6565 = 1.04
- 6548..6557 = 1.01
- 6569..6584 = 1.05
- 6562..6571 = 1.01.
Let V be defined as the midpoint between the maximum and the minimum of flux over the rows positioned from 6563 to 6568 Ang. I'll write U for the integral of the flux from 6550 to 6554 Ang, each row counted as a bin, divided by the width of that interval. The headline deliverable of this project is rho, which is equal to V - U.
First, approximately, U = 2.26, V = 2.42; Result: 0.15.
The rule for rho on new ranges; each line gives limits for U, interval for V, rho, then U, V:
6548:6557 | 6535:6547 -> 0.08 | 2.29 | 2.37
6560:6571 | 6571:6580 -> 0.04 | 2.41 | 2.45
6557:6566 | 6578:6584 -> 0.14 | 2.42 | 2.56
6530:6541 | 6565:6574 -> 0.09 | 2.31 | 2.39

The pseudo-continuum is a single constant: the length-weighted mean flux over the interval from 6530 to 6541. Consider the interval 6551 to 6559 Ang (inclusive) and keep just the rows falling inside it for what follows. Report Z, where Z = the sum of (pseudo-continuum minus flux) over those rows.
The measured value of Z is -0.03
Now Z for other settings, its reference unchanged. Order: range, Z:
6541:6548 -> -0.37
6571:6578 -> -0.58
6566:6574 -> -0.36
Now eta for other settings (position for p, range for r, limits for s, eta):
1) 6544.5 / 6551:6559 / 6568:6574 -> 1.03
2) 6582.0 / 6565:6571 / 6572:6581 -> 1.08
